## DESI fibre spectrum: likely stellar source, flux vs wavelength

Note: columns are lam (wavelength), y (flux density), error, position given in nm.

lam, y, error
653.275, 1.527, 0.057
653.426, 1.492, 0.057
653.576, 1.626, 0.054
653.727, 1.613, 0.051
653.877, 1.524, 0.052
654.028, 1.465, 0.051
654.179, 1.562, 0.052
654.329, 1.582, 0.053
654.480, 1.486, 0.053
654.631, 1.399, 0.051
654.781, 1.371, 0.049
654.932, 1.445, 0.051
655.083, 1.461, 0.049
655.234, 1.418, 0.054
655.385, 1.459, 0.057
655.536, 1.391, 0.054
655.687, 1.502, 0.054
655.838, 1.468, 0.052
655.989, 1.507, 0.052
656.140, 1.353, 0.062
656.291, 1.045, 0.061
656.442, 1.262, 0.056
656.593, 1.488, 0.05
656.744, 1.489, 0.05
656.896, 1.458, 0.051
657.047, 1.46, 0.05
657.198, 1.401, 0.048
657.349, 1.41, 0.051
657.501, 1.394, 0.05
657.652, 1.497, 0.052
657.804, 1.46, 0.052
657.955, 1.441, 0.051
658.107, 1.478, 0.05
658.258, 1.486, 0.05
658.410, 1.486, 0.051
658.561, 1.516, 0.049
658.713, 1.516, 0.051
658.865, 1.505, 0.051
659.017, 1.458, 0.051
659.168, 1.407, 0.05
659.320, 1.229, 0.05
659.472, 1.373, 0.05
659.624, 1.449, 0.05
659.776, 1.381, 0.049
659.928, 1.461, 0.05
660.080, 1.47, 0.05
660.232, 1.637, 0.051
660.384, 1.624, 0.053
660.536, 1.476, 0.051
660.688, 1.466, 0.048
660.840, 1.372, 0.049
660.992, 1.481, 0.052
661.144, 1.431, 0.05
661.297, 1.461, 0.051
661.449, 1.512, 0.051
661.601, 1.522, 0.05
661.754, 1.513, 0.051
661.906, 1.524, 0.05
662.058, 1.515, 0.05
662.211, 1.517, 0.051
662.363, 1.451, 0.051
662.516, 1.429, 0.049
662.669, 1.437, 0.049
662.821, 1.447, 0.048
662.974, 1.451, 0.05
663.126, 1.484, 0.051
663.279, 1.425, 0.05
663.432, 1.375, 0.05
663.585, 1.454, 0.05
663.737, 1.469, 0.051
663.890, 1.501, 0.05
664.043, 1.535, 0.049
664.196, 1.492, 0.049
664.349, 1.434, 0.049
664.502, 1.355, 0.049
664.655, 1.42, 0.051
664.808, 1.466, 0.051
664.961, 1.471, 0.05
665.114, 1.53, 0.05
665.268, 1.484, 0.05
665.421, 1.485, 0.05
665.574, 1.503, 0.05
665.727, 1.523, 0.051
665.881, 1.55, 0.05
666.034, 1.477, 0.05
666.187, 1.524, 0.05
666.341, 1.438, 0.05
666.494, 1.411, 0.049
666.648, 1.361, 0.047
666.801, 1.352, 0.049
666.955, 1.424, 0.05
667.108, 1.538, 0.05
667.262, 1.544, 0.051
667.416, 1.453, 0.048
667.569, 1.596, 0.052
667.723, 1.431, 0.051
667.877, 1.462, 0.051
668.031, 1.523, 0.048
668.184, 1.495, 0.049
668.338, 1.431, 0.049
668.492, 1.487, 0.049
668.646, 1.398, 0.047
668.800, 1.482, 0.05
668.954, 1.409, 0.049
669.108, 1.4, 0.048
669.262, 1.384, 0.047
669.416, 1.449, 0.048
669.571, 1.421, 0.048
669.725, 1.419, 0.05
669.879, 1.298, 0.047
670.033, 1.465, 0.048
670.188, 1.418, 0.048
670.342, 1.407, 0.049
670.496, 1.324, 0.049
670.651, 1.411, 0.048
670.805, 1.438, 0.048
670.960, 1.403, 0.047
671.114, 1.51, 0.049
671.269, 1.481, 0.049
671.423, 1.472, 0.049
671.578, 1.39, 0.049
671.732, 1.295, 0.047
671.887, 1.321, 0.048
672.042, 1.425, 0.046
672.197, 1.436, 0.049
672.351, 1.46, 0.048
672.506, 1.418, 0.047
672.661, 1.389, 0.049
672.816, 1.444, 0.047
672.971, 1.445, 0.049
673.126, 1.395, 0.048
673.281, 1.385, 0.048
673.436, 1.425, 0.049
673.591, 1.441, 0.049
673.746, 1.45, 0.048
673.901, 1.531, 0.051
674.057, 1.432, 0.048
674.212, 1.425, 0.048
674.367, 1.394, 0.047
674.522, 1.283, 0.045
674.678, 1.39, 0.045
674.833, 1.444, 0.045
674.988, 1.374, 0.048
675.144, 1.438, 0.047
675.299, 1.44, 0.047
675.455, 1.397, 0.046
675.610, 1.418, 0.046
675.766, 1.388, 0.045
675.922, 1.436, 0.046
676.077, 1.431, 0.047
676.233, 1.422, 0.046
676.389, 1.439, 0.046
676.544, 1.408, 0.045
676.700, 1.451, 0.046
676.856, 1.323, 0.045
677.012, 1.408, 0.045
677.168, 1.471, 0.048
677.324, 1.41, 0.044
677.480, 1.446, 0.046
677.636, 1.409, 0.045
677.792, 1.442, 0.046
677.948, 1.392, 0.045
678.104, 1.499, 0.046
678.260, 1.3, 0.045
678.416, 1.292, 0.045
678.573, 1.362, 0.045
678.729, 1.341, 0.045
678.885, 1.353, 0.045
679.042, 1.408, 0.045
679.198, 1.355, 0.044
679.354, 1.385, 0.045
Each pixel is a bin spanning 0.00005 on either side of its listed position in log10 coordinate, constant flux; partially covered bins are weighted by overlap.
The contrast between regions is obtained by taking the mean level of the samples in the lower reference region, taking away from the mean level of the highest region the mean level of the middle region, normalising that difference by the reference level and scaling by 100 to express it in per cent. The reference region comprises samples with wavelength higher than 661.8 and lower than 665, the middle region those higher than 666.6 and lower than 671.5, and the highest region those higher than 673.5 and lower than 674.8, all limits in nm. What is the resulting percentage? -1.5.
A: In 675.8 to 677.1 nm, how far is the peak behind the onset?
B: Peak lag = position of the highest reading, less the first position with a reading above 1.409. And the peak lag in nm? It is 0.78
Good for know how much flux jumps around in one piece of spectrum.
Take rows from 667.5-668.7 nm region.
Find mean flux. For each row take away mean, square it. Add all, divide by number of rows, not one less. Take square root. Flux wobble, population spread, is 0.059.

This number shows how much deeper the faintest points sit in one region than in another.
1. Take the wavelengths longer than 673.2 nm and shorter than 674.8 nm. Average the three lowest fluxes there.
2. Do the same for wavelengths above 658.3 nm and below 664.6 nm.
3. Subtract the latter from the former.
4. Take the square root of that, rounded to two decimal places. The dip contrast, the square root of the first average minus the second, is 0.18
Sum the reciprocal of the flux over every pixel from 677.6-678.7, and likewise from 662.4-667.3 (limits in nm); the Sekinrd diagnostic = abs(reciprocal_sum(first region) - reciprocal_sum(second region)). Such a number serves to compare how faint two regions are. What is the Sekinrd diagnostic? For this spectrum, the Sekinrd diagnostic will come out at 17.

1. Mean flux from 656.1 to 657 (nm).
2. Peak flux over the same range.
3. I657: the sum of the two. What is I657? 2.84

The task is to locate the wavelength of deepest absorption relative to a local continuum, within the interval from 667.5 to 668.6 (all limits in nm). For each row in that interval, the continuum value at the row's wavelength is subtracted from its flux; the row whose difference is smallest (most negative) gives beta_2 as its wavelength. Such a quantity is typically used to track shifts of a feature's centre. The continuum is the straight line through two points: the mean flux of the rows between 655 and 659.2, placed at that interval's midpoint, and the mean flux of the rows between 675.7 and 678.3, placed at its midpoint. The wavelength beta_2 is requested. 667.723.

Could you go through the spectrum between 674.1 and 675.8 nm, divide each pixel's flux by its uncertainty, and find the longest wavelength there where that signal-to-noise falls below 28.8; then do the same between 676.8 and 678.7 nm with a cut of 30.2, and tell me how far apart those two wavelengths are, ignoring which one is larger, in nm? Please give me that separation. 3.43 nm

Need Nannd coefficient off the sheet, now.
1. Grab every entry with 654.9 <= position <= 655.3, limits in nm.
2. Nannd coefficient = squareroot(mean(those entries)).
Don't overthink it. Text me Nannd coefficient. 1.20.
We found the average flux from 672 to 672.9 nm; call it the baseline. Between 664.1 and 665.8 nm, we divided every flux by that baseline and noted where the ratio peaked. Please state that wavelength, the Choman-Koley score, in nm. 665.114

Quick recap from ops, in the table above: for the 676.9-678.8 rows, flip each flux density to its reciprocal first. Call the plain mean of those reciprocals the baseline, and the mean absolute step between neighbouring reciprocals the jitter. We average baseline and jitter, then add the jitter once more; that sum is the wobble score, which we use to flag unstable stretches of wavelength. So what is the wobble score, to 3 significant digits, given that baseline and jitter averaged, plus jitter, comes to 0.406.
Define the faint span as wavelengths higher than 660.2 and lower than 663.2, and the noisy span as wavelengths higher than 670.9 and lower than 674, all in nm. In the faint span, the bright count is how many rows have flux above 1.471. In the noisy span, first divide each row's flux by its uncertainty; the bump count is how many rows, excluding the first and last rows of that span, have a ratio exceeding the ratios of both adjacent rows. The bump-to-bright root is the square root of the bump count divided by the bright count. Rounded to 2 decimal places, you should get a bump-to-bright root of 0.67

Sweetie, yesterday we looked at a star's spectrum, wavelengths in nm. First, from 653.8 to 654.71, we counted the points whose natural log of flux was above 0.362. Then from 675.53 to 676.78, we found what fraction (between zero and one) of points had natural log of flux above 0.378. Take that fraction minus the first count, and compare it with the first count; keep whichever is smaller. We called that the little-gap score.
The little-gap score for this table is -5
